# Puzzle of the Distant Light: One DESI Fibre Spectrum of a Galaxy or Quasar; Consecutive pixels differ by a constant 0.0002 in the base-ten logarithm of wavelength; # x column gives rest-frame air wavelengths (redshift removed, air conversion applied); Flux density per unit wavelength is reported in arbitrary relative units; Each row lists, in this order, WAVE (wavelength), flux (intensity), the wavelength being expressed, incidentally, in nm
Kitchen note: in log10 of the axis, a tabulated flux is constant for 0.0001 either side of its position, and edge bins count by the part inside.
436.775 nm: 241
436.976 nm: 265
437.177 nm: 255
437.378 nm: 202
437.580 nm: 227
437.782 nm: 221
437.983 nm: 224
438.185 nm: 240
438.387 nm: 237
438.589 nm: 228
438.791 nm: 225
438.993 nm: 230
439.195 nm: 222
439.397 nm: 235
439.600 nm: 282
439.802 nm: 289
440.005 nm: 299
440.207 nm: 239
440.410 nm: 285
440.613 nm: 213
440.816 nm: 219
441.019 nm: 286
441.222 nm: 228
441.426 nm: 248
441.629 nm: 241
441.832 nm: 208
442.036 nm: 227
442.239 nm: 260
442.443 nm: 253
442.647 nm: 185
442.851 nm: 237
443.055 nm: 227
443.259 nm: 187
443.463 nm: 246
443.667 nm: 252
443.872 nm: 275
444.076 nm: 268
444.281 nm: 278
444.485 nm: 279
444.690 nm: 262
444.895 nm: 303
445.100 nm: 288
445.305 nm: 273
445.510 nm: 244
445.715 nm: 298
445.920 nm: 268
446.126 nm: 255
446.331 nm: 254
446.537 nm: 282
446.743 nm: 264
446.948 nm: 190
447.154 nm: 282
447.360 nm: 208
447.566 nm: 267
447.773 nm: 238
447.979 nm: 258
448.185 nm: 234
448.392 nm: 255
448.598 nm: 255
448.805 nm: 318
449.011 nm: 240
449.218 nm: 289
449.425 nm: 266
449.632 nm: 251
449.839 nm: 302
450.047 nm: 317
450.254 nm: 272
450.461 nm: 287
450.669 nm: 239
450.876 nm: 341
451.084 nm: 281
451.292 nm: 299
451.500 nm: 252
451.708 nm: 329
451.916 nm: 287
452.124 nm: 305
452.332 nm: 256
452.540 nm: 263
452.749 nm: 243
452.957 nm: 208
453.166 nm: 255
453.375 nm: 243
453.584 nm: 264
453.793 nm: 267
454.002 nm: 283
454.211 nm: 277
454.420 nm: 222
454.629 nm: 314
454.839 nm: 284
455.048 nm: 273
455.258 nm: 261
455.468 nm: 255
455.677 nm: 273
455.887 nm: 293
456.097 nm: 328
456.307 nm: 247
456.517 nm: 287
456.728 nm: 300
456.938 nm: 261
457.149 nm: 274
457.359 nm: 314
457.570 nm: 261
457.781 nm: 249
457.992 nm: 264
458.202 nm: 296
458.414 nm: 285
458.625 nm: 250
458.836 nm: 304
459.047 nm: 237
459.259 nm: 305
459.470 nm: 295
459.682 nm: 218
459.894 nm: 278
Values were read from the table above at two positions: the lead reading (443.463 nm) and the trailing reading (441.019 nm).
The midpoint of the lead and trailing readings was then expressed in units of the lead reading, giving 1.08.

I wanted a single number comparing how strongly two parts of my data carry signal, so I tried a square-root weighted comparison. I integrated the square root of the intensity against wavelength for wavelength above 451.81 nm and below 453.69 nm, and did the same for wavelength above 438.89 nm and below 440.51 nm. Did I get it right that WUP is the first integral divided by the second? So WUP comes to 1.2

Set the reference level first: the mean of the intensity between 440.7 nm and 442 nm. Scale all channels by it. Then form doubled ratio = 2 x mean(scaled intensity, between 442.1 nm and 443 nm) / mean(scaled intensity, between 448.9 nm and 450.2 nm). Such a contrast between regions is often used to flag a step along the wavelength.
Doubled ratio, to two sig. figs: 1.7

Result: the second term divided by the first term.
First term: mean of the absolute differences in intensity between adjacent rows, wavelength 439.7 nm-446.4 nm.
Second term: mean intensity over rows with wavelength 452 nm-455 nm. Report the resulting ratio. 9.1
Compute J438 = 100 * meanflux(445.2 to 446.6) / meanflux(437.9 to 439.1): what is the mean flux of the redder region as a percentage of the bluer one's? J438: 116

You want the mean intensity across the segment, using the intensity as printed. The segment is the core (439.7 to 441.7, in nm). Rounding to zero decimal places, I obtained 255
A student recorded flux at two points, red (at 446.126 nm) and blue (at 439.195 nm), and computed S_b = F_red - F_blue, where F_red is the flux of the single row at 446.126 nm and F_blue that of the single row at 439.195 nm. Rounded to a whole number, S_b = 33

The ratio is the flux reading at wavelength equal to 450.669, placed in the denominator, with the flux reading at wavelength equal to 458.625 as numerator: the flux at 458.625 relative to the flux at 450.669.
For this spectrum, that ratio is 1.05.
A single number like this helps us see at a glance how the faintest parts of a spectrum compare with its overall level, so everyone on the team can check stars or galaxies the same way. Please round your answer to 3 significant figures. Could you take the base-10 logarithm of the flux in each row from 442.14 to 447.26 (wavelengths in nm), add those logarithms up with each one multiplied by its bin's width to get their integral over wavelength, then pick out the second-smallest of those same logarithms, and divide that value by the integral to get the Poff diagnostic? 0.184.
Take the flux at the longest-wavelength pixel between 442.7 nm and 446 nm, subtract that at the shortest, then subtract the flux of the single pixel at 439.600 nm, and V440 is -251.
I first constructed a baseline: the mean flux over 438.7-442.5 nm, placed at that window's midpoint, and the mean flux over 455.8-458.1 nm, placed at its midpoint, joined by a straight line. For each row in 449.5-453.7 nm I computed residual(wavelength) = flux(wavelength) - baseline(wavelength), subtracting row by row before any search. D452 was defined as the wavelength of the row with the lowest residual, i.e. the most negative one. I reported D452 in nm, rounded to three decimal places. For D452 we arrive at 452.957 nm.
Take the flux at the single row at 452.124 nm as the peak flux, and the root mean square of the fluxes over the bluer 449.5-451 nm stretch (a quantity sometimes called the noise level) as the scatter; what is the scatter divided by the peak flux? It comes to 0.95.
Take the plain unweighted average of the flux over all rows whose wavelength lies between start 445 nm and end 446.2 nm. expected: 271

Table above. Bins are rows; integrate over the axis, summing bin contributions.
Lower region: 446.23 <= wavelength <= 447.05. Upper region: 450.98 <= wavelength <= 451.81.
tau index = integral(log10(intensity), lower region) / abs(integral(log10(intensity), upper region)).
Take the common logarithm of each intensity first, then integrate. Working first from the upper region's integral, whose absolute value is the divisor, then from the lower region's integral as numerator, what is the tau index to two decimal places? 0.96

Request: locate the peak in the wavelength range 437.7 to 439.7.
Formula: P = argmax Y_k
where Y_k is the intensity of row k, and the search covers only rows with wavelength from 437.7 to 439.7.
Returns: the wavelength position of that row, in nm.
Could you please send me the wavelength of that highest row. 439.600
